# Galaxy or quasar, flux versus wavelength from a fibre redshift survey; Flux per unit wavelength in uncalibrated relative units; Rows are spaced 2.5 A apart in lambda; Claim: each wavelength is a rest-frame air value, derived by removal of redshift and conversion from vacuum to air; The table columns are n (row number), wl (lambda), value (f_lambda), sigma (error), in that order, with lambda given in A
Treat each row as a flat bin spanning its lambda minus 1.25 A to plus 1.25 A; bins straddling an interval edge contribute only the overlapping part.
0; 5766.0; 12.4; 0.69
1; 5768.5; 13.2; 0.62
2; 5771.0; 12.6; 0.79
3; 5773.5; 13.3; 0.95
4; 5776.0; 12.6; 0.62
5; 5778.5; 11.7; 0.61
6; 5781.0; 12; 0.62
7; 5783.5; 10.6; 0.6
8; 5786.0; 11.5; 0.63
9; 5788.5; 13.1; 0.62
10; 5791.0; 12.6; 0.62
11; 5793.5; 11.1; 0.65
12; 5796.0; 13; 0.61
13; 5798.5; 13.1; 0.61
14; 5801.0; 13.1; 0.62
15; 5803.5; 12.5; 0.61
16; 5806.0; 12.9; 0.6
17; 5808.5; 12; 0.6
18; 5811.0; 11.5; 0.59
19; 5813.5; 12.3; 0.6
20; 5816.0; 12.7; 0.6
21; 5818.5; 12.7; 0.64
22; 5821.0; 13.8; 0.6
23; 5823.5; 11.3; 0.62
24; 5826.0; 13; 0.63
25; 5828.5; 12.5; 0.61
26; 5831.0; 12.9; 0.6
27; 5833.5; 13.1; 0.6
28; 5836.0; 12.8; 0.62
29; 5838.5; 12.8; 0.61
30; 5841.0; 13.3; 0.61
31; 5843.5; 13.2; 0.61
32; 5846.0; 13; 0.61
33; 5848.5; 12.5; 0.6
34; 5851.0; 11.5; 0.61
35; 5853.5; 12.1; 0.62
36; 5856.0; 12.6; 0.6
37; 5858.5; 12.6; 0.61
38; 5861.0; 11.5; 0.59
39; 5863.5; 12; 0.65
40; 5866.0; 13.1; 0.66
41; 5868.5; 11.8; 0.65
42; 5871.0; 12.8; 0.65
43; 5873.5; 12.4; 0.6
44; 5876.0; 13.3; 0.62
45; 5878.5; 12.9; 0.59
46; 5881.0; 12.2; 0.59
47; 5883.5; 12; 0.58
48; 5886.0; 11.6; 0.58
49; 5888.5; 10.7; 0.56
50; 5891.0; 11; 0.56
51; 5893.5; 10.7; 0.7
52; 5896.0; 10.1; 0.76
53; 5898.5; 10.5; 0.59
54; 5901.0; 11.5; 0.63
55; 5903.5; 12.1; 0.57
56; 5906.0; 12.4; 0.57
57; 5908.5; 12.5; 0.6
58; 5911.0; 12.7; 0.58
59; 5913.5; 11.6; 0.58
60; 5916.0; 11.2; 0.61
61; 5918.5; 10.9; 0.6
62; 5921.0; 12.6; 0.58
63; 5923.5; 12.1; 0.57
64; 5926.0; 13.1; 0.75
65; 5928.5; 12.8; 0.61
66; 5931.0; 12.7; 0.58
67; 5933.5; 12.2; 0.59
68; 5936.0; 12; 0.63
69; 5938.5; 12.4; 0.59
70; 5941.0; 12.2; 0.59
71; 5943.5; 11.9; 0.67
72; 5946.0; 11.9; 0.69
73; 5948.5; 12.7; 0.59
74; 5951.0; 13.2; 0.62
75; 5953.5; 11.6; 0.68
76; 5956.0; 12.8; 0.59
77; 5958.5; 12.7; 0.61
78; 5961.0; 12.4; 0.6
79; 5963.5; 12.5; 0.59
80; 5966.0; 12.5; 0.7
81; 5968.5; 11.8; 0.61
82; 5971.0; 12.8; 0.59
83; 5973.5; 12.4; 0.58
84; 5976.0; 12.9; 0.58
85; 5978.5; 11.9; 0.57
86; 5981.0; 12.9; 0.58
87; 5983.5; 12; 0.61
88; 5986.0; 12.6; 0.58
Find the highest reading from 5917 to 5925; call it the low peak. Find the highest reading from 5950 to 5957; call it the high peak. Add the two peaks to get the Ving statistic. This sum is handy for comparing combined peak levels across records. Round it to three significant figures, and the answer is 25.8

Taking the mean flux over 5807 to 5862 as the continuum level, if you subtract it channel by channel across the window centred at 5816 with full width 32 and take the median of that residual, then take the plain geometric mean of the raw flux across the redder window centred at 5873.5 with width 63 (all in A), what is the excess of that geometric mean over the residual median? 11.79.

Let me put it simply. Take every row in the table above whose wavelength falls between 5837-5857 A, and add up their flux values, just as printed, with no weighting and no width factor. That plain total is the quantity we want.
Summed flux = 101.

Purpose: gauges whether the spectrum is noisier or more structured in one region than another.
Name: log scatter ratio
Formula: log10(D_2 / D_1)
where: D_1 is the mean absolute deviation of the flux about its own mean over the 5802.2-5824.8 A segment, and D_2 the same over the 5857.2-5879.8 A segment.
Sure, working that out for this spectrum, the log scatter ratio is -0.05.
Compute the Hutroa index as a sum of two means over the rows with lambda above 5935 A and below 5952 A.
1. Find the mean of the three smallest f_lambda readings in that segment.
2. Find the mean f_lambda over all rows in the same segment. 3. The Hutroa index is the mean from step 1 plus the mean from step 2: 24.3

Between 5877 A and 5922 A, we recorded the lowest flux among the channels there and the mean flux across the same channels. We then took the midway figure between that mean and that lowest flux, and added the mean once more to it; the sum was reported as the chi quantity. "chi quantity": 22.5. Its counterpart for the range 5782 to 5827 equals 23.9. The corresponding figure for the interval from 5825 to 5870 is 24.6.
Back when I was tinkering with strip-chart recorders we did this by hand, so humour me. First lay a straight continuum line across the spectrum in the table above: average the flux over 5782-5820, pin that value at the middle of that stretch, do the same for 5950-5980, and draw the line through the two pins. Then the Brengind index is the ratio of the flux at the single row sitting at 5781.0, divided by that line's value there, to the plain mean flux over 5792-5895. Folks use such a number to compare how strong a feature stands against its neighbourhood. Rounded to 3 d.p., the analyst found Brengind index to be 0.079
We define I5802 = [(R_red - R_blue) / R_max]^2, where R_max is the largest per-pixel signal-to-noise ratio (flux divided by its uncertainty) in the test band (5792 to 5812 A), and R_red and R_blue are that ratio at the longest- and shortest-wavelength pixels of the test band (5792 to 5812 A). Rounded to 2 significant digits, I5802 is 0.013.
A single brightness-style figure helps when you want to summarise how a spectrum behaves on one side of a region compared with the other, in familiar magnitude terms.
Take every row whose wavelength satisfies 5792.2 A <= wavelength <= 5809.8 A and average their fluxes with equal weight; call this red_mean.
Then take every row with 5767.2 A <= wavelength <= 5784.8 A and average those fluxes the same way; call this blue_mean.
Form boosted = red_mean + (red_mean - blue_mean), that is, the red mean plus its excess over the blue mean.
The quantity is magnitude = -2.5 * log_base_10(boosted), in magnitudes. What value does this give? -2.77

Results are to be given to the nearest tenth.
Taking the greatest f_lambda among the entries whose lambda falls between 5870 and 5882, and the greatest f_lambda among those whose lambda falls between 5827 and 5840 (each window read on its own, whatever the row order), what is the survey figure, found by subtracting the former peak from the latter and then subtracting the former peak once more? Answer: -13.5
